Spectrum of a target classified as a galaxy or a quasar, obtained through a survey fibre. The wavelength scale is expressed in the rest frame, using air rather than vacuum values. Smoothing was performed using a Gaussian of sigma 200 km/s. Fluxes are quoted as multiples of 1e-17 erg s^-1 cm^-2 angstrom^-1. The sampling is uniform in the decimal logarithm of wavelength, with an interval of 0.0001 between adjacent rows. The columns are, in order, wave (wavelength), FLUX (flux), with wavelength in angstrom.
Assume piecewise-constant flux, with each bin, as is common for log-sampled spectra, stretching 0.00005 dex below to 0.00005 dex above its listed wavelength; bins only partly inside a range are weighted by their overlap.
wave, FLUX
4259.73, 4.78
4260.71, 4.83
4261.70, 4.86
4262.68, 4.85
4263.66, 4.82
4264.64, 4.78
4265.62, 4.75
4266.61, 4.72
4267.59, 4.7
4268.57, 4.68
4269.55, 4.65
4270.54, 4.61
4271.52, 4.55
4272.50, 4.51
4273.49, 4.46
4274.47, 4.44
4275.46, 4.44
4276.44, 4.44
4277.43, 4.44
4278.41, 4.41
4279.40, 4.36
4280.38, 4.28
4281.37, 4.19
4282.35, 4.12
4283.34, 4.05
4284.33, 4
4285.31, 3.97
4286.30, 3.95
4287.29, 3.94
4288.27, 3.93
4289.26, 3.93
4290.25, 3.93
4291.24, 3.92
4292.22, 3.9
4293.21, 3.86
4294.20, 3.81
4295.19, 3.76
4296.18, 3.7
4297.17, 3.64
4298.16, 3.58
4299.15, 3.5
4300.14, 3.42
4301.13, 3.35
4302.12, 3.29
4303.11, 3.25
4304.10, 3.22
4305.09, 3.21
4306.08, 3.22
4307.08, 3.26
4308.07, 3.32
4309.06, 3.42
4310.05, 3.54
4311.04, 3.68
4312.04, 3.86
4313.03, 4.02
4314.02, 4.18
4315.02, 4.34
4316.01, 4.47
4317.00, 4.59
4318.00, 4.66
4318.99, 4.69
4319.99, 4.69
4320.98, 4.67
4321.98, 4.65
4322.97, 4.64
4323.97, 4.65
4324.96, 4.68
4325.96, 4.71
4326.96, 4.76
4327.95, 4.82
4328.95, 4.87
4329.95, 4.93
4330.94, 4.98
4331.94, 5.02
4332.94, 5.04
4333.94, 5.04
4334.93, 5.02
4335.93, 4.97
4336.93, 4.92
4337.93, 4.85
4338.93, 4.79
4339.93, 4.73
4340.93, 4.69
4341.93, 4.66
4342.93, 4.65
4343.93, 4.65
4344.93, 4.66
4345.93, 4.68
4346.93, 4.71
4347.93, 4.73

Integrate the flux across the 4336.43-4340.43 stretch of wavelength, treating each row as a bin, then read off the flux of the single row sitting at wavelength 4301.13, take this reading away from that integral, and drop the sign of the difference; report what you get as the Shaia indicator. 15.9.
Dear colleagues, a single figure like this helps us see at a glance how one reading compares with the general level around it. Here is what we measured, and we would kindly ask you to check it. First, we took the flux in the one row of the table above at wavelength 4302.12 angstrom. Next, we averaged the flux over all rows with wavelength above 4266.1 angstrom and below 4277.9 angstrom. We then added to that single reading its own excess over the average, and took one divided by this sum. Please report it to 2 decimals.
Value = 0.49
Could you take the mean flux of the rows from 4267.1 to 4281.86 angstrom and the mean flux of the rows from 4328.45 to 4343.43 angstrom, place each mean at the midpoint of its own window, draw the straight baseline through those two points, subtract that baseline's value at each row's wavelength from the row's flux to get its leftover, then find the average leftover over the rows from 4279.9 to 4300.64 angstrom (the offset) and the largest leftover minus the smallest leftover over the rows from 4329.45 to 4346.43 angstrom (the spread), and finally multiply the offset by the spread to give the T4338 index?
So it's -0.33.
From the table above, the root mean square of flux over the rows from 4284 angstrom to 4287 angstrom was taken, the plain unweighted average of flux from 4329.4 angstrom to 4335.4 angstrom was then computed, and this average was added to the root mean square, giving 8.98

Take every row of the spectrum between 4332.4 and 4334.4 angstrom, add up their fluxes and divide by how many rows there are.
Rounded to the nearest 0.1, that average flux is 5.0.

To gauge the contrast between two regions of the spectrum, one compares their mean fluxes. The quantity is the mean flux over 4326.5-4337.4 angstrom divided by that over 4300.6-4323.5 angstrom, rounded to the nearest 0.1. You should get 1.3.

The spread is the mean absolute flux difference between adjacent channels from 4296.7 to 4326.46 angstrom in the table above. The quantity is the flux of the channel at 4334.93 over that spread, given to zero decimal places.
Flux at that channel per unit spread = 72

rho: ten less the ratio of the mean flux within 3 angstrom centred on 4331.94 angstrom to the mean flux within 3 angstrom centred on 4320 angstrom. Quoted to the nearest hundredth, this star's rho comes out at 8.93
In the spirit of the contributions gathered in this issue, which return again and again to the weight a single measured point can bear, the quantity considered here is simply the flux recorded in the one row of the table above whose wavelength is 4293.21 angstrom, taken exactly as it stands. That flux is 3.86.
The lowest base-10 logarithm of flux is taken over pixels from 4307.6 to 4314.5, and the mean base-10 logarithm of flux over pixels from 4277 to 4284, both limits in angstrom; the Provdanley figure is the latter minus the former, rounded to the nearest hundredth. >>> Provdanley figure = 0.11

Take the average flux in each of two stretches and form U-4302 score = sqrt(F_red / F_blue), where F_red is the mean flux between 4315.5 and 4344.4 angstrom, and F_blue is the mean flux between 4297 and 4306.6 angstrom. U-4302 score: 1.19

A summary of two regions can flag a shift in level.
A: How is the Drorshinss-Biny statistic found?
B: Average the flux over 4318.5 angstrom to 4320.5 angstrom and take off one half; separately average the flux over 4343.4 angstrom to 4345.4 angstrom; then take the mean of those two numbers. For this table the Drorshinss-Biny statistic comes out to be 4.42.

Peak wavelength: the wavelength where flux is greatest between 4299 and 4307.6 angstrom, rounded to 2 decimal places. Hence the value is 4299.15 angstrom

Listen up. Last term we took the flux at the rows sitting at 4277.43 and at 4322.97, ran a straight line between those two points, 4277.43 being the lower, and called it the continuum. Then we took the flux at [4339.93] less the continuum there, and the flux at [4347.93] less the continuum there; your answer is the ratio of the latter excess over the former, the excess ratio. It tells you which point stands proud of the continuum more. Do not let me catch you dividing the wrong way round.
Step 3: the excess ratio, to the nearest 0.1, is -1.3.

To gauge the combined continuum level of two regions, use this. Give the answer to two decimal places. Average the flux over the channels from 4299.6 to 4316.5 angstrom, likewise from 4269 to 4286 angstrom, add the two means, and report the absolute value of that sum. 7.94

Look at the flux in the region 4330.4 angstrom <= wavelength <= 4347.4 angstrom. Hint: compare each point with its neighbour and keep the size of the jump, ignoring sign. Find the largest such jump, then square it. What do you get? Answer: 0.0049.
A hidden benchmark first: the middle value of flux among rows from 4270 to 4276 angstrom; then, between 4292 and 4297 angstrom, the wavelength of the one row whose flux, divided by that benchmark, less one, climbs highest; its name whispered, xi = 4292.22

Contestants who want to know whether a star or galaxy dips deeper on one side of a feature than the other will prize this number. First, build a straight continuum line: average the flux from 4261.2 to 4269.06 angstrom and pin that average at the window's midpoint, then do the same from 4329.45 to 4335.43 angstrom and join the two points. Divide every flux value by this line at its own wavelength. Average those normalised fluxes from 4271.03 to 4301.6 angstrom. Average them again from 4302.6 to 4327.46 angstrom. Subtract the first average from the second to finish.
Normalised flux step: -0.004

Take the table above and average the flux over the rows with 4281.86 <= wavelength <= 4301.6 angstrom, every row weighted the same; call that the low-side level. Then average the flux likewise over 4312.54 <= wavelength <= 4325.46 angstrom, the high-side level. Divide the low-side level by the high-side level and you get 0.84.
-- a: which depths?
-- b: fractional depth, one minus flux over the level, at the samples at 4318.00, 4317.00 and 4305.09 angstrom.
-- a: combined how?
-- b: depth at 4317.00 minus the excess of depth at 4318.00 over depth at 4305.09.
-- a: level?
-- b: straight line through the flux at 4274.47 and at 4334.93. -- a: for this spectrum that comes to 0.33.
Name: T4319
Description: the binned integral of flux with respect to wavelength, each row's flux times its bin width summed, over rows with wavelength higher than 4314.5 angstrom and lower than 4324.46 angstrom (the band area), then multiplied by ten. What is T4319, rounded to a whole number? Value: 458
